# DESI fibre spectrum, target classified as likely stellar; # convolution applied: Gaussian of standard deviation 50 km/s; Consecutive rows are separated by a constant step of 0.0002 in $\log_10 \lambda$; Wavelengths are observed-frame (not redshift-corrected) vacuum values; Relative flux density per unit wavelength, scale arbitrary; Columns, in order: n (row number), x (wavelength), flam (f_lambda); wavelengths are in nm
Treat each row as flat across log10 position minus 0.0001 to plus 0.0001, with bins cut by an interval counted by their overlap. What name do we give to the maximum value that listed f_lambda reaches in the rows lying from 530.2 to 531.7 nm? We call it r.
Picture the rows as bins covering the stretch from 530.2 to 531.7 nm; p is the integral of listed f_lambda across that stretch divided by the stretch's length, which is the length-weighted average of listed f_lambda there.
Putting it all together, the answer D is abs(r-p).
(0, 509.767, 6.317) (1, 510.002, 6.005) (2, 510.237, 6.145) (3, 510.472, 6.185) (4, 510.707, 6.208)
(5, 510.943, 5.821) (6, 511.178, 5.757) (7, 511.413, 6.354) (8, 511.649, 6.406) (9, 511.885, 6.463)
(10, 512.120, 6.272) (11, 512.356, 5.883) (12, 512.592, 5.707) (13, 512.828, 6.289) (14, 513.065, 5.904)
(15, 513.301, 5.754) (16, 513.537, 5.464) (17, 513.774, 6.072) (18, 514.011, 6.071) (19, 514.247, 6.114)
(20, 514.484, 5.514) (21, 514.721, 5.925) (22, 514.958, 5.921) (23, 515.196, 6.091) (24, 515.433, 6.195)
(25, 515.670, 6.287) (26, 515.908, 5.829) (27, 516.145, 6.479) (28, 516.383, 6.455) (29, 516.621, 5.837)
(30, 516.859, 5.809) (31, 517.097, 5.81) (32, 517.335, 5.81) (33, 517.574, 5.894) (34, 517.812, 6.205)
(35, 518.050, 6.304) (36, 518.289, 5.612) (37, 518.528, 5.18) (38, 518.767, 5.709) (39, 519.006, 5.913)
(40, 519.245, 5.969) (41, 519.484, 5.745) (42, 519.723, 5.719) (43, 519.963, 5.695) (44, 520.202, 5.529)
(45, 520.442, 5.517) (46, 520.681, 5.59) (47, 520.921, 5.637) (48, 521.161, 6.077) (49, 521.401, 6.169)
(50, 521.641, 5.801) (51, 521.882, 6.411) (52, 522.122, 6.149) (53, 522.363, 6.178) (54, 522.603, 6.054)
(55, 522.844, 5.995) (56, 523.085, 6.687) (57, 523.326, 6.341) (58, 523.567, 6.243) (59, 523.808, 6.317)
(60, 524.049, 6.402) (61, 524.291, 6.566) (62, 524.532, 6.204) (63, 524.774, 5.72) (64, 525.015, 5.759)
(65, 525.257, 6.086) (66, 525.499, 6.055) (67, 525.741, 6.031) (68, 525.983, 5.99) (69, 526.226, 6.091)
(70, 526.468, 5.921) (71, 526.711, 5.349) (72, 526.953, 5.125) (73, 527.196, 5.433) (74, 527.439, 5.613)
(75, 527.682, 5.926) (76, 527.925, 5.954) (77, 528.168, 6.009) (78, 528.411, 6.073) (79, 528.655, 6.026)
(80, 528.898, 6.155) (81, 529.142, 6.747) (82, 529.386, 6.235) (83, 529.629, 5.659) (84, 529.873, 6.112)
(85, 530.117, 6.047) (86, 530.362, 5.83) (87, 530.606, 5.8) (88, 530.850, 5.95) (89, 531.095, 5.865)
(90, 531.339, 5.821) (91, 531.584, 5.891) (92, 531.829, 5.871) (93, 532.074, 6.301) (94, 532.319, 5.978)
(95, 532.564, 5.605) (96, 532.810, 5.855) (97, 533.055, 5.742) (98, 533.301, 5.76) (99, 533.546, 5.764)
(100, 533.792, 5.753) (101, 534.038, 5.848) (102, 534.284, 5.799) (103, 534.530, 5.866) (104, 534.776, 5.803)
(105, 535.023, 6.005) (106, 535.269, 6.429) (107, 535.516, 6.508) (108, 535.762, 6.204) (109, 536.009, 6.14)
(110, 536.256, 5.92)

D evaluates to 0.09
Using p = 5.86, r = 5.95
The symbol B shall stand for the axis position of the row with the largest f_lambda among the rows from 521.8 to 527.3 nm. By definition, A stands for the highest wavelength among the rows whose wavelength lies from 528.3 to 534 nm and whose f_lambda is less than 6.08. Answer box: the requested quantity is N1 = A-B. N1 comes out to 10.71 nm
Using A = 533.792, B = 523.085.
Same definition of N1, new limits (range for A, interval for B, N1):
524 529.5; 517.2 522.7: 6.77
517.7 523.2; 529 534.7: -6.30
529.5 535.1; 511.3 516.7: 18.88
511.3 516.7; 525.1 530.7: -12.52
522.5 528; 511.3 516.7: 11.78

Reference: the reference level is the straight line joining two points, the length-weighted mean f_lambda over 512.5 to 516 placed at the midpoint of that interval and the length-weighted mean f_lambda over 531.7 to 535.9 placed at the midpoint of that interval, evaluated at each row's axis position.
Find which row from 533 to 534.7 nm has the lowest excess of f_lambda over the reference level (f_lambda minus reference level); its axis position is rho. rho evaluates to 533.055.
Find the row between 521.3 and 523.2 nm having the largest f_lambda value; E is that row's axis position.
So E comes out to 523.085 nm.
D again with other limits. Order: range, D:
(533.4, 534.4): 0.06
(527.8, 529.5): 0.58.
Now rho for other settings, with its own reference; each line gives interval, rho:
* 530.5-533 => 532.564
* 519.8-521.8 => 520.442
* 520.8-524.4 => 520.921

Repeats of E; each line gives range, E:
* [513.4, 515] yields 514.247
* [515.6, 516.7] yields 516.145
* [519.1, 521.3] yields 521.161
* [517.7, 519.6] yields 518.050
